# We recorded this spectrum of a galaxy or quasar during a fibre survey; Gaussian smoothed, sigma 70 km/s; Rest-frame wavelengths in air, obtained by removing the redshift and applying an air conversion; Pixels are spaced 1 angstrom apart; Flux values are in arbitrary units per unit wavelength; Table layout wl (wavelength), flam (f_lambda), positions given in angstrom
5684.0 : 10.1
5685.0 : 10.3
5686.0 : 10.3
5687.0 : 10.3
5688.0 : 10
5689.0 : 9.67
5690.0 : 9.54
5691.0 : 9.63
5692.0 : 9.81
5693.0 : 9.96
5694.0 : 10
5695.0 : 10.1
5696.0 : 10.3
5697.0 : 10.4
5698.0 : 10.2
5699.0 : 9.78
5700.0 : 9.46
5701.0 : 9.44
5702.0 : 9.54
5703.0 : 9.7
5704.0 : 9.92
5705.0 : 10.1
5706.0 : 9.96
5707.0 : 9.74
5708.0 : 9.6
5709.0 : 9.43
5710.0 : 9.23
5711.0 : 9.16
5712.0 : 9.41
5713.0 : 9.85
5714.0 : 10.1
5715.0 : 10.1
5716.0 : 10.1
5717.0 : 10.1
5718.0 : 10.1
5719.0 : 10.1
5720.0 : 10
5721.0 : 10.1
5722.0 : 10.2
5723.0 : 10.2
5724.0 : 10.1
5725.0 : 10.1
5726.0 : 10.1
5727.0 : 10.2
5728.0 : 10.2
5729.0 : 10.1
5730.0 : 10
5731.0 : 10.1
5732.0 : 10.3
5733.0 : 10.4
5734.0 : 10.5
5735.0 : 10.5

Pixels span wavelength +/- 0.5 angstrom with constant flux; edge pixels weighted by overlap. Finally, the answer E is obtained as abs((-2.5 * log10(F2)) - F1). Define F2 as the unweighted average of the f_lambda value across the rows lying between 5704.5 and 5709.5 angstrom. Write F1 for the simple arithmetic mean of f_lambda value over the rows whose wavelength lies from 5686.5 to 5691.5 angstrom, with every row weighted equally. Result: 12.3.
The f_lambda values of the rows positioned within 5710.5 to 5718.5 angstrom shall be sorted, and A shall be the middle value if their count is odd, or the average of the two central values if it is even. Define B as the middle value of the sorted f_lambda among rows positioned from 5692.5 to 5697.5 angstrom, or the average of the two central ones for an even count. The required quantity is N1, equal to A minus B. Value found 0.0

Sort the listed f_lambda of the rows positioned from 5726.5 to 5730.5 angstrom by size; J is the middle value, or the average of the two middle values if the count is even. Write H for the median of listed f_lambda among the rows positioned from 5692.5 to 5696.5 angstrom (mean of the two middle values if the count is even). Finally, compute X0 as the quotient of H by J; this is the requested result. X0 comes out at 0.99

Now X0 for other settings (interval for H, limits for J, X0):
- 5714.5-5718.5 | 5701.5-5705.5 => 1.03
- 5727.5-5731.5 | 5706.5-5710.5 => 1.06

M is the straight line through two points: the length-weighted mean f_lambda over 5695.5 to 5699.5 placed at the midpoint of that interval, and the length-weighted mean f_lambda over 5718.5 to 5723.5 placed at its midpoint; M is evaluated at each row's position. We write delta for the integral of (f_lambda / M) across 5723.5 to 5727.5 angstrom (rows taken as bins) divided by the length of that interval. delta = 1.00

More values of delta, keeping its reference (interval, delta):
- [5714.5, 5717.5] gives 1.00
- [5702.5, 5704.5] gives 0.97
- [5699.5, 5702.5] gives 0.93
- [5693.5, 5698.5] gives 1.00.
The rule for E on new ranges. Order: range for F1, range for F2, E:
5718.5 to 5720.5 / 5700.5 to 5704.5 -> 12.5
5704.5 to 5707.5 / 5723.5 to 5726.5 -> 12.4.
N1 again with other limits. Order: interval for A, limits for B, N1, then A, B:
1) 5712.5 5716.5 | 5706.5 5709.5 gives 0.5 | 10.1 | 9.6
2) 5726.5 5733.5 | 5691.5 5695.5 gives 0.2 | 10.2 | 10.0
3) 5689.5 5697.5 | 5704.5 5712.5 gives 0.5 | 10.0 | 9.5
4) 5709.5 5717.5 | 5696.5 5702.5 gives 0.3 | 10.0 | 9.7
